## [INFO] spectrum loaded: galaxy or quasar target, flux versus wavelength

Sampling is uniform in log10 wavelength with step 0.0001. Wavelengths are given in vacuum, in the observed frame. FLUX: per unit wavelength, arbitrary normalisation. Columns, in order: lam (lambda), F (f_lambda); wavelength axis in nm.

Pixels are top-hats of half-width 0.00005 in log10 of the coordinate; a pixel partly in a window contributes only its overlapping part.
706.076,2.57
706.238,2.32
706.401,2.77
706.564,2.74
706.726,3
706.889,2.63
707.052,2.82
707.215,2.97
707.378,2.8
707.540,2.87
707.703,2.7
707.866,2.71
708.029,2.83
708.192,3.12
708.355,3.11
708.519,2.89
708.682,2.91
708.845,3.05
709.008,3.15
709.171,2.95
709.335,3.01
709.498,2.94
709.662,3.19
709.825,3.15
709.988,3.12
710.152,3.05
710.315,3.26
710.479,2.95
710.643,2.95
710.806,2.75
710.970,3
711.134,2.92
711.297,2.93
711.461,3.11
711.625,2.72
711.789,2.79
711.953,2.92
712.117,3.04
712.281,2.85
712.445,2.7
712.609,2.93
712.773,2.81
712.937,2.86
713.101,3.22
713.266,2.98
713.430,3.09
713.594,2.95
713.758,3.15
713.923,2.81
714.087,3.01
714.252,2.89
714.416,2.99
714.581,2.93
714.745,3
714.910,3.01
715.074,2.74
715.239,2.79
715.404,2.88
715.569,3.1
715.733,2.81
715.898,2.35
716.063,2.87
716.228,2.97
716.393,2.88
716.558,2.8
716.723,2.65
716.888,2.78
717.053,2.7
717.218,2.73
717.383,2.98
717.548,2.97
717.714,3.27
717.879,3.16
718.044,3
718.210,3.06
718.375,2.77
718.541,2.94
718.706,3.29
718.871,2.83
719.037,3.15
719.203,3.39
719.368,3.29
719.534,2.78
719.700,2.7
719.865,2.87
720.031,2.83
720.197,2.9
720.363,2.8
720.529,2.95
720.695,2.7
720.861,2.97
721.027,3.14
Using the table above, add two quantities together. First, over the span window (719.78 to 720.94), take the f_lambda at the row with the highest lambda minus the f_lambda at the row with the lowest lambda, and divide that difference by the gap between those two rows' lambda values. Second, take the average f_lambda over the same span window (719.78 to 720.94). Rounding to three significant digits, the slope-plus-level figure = 2.96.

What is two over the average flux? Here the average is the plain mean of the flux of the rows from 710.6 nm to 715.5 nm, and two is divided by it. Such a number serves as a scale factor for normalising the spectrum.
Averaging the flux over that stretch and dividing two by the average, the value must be 0.684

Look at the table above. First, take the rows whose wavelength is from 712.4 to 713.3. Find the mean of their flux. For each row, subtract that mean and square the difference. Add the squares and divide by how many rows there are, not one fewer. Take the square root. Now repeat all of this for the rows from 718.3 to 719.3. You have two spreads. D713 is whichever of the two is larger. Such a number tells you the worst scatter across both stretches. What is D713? 0.231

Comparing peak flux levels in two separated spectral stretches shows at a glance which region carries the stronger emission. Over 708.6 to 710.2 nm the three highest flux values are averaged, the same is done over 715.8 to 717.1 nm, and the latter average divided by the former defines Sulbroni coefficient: 0.92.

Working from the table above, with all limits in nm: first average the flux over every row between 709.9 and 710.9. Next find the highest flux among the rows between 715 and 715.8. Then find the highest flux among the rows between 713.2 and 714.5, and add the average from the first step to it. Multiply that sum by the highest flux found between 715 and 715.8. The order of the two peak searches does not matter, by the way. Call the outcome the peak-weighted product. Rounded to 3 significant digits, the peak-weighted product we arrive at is 19.1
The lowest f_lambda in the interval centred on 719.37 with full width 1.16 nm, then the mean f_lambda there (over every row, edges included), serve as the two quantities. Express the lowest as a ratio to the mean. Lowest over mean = 0.90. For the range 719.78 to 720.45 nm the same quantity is 0.98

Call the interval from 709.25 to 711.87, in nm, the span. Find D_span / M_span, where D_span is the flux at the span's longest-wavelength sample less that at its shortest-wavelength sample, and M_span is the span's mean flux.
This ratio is -0.074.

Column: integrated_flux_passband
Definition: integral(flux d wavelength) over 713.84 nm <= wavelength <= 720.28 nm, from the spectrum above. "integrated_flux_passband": 19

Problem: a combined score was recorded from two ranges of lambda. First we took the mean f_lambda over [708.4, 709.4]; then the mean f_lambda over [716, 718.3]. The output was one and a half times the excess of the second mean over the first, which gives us -0.12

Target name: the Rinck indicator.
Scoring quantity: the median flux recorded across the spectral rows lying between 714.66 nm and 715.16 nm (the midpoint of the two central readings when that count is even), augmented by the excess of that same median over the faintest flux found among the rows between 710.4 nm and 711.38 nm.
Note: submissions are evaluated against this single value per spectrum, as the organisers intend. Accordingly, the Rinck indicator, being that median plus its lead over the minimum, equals 3.25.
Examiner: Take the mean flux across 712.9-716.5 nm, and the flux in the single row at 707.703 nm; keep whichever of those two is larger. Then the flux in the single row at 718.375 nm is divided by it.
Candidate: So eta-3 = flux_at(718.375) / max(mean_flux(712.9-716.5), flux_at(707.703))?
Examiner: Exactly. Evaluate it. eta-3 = 0.95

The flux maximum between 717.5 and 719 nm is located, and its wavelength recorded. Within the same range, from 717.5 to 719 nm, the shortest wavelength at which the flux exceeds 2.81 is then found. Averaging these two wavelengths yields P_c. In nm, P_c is 718.13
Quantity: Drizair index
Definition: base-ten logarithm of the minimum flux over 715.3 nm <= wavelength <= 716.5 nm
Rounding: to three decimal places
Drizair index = 0.371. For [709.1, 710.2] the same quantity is 0.468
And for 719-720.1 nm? 0.431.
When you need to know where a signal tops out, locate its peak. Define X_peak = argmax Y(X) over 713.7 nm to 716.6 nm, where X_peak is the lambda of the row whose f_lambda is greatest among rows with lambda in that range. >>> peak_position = 713.758 nm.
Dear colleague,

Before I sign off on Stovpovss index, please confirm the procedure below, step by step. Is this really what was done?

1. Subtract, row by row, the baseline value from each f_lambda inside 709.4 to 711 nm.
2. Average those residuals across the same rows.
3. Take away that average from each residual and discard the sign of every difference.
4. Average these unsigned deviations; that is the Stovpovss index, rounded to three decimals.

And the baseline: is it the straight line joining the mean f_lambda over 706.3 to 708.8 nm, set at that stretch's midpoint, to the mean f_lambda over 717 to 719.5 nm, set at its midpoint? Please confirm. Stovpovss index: 0.122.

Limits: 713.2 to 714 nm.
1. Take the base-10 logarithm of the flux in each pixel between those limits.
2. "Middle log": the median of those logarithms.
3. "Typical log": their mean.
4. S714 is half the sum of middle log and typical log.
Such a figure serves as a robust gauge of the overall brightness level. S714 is 0.475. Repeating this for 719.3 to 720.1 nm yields 0.456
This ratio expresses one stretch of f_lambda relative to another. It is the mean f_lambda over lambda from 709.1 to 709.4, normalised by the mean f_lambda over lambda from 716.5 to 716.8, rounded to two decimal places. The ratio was 1.09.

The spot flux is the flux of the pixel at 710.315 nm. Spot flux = 3.26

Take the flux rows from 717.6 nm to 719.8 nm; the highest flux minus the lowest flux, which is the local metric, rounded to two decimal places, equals 0.69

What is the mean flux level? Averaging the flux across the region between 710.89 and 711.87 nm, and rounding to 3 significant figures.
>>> 2.91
